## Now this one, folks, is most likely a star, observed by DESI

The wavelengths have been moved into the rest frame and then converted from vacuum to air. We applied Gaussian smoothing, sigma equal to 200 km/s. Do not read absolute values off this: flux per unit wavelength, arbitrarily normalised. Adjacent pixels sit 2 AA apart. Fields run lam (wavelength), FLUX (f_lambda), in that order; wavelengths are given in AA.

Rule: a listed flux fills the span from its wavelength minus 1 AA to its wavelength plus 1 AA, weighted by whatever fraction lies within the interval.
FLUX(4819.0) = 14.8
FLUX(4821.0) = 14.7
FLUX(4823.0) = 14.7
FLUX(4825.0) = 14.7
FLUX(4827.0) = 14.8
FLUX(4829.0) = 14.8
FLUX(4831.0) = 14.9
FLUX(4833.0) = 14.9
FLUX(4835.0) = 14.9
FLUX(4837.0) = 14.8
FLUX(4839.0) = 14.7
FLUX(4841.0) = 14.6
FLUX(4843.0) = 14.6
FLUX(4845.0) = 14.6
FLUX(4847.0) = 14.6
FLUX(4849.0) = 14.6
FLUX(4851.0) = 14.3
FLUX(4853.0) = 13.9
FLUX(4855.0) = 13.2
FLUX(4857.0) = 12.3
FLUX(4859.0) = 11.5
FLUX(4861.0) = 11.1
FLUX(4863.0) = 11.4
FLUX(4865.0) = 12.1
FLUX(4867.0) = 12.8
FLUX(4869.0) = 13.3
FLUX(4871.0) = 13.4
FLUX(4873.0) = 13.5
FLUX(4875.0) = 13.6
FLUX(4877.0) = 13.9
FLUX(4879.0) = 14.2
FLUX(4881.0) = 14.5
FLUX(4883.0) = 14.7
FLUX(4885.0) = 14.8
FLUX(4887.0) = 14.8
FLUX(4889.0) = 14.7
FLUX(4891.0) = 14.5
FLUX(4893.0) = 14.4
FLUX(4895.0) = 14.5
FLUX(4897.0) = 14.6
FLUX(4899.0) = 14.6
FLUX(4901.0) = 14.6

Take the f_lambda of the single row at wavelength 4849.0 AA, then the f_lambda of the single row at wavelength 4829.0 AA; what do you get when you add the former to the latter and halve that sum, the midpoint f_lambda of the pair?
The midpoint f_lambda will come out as 14.7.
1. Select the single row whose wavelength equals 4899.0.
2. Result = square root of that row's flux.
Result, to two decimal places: 3.82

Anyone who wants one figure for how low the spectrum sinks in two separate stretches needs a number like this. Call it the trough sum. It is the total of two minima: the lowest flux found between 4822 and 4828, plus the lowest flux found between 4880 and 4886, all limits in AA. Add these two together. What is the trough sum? 29.2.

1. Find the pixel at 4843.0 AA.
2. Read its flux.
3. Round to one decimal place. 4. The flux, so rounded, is 14.6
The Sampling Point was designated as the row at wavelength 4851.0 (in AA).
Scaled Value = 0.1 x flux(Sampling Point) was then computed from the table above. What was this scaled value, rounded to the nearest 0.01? 1.43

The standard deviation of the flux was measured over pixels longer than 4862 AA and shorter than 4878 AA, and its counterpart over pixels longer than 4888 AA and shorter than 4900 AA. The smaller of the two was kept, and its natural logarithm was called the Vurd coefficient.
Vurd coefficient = -2.3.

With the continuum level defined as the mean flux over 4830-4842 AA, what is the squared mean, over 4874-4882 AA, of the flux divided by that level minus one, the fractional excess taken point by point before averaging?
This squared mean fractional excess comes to 0.0026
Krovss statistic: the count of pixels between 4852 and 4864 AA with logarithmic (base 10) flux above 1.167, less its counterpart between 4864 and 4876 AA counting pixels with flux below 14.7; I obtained -6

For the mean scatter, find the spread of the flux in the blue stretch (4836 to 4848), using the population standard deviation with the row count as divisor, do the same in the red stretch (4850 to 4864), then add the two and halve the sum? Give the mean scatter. 0.6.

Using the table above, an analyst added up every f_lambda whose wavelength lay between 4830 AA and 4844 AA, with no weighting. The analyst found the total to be 103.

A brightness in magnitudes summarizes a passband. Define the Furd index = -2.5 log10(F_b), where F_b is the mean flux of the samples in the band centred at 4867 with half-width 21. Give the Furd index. -2.822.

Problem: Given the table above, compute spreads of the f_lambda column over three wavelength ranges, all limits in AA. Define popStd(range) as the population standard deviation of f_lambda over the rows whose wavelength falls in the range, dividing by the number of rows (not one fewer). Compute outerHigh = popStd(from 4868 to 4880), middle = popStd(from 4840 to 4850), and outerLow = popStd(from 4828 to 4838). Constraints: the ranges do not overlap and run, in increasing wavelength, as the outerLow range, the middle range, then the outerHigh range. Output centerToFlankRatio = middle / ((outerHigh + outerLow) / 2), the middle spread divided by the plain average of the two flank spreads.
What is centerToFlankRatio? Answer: 0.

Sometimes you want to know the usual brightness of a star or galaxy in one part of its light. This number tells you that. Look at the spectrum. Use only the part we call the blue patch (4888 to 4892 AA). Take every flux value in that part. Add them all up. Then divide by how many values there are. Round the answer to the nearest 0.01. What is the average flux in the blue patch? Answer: 14.60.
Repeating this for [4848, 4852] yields 14.45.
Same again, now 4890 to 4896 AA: 14.47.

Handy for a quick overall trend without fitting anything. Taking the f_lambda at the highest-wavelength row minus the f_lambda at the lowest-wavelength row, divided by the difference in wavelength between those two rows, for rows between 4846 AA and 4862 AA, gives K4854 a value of -0.25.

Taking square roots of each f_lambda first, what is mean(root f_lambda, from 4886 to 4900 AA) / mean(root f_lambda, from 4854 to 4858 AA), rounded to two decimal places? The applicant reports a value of 1.07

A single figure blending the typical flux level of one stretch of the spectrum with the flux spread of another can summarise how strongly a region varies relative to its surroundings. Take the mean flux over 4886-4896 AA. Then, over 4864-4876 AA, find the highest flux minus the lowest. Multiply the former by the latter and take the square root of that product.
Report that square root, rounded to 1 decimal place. 4.7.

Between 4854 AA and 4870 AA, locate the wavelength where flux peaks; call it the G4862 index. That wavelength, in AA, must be 4869.0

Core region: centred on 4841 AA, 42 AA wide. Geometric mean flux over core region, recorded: 14.1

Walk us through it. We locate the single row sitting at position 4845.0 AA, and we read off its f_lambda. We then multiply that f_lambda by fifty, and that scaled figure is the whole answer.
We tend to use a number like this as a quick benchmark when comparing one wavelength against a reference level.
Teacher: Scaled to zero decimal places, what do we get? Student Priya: 730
